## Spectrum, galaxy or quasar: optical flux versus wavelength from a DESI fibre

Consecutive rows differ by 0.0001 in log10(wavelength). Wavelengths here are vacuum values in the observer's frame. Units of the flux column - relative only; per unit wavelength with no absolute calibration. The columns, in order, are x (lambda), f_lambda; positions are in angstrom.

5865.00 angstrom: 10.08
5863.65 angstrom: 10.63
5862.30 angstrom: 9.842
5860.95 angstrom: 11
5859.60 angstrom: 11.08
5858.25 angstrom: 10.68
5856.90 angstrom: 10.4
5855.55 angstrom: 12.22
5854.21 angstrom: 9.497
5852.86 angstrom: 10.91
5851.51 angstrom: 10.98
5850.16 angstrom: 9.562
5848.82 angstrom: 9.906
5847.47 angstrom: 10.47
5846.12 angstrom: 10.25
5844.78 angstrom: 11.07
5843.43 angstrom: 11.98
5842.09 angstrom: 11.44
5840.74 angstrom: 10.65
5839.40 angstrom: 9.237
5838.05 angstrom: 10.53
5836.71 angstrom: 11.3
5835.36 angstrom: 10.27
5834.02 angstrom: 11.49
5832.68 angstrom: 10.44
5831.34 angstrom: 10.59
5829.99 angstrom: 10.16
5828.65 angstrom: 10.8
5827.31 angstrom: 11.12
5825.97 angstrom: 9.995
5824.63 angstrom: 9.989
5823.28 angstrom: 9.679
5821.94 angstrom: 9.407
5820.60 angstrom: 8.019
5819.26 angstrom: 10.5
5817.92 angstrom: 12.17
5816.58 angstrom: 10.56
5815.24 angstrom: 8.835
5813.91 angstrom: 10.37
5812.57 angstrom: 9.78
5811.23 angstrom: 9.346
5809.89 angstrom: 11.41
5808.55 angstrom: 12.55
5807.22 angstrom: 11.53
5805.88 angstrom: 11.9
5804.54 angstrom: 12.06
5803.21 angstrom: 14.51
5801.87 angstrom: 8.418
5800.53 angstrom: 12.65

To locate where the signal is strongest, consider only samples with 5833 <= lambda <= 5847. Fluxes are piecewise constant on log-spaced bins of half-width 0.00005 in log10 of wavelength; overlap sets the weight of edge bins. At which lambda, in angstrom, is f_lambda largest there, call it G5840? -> 5843.43 angstrom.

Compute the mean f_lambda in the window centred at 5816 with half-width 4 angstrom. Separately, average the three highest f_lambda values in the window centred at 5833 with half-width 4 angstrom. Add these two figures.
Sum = 21.5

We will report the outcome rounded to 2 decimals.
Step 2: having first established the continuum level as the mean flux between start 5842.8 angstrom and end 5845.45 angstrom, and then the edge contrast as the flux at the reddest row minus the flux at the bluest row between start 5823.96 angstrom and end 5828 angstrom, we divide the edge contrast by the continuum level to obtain 0.10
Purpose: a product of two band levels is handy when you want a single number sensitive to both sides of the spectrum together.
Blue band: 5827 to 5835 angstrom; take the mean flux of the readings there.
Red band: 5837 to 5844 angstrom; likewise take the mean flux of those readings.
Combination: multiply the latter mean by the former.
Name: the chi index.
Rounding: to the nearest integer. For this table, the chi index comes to 116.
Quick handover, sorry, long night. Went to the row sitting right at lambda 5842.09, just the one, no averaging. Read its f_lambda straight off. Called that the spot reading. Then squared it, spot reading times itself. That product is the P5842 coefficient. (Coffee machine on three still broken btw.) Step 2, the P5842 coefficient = 131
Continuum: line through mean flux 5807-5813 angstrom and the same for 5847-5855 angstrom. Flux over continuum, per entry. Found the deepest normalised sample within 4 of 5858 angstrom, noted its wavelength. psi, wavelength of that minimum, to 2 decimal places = 5854.21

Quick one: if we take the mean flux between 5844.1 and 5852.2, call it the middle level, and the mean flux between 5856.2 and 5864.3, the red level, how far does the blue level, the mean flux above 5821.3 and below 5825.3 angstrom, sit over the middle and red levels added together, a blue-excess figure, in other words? -11.3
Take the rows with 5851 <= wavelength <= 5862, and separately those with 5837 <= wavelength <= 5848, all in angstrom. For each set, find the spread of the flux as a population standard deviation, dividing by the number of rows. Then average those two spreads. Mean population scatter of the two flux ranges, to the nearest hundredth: 0.74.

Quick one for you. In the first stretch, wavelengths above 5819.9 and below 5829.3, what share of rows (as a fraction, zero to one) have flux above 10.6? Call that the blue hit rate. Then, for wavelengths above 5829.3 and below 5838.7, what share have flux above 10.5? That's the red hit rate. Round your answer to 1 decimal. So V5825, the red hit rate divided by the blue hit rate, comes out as 2.0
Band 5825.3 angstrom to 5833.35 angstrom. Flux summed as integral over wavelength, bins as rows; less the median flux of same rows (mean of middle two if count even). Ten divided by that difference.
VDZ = 0.135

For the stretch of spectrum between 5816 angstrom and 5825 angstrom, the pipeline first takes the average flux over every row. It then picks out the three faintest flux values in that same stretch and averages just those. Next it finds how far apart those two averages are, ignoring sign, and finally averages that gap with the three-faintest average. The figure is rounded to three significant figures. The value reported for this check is 5.02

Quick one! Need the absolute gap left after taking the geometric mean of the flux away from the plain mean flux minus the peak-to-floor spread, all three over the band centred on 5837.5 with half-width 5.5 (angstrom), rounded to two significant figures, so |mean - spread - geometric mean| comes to 2.2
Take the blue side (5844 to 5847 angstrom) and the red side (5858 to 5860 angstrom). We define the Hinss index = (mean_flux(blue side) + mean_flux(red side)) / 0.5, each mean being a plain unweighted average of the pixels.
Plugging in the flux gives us 43.1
